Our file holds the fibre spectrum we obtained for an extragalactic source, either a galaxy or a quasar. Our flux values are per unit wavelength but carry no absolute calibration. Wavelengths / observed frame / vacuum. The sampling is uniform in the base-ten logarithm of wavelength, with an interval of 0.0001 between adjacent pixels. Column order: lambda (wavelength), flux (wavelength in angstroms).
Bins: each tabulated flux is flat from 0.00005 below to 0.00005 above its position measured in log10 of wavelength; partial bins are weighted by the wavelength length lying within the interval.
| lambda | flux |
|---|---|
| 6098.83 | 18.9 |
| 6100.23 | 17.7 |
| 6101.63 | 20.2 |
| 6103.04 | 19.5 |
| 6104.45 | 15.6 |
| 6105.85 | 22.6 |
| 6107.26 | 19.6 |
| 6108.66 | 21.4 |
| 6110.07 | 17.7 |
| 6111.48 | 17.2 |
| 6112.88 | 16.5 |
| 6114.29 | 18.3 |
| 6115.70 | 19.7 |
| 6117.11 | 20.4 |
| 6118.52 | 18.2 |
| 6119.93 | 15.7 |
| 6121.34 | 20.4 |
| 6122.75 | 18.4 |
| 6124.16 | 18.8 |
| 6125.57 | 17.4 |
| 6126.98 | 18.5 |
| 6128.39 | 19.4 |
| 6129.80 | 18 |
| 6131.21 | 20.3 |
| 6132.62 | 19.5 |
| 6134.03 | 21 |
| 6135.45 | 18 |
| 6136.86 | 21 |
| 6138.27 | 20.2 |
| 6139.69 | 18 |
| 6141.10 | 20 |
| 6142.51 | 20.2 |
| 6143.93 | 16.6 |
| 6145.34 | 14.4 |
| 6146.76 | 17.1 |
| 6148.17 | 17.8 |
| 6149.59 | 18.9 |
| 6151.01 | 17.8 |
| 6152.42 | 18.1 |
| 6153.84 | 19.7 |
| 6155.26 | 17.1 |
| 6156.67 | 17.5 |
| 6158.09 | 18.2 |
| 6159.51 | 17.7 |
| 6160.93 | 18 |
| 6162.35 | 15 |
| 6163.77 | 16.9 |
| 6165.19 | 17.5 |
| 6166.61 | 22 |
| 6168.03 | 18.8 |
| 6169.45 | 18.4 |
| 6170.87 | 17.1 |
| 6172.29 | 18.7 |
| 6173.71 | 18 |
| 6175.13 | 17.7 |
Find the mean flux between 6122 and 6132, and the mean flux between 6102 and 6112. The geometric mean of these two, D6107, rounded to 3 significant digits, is 18.9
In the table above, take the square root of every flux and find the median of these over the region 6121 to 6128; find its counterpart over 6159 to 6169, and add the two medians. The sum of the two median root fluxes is 8.51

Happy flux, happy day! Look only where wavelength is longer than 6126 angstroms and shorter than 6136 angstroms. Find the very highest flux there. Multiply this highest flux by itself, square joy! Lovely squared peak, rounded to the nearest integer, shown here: 441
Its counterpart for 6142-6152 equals 408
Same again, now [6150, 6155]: 388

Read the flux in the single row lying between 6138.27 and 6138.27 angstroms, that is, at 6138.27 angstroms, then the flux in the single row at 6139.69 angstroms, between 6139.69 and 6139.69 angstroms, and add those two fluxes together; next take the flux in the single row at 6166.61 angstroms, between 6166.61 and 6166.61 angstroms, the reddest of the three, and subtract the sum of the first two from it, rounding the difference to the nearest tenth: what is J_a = -16.2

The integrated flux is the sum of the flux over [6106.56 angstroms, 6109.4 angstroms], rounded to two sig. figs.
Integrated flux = 41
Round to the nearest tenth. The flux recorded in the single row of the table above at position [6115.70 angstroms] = 19.7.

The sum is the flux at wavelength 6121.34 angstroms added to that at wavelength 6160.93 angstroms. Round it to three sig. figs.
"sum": 38.4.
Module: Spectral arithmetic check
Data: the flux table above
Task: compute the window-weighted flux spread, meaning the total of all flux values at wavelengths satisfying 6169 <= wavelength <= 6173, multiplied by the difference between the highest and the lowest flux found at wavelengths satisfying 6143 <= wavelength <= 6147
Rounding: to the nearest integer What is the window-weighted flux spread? 146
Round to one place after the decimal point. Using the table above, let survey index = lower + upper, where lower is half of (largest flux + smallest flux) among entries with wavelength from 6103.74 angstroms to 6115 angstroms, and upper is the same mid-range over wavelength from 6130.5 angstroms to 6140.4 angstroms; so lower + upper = 38.6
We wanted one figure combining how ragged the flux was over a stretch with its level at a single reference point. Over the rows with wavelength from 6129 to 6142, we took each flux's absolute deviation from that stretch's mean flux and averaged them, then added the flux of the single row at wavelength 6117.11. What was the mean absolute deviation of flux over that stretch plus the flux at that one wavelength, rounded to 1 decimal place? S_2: 21.4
